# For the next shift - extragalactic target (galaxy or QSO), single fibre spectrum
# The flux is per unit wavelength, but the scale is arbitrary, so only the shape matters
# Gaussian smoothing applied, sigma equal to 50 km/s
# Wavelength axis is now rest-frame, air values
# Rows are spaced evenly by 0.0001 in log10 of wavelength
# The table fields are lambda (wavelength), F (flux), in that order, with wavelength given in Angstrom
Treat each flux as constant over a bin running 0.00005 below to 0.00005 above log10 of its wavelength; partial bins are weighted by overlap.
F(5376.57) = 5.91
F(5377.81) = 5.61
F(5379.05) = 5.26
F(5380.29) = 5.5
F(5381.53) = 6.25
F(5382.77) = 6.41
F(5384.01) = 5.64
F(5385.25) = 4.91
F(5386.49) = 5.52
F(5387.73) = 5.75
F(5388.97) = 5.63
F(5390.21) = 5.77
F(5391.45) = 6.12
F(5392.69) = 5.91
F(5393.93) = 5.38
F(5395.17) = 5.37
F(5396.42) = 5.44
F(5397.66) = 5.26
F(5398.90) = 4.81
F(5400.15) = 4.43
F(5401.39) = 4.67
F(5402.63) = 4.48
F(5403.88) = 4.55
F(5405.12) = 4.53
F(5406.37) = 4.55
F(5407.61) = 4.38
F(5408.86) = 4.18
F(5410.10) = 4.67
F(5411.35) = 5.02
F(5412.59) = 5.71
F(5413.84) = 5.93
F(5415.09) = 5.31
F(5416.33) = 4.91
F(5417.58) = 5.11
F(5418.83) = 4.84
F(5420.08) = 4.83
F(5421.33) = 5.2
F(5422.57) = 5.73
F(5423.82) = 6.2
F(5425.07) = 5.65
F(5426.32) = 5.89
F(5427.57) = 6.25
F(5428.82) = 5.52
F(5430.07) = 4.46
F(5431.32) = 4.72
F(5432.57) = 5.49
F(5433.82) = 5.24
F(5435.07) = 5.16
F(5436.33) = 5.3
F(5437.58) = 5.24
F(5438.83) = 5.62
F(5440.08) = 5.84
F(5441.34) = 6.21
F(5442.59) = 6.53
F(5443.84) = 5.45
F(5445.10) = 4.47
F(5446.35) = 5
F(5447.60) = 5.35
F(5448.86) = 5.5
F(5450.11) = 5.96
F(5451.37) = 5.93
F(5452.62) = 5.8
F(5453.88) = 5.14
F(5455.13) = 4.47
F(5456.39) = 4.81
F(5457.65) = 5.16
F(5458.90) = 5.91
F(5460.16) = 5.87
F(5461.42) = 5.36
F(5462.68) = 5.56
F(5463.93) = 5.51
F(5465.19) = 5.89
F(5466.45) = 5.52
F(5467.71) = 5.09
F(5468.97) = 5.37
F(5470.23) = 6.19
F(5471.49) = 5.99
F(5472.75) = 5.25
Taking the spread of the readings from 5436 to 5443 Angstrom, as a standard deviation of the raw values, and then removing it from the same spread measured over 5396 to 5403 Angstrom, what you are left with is -0.09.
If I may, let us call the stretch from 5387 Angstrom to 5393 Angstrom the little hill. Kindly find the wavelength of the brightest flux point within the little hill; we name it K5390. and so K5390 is 5391.45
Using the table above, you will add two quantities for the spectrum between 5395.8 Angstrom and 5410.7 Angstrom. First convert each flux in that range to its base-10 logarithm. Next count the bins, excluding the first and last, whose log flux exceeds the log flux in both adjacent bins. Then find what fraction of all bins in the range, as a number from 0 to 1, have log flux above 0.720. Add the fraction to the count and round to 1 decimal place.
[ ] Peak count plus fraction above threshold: 3.2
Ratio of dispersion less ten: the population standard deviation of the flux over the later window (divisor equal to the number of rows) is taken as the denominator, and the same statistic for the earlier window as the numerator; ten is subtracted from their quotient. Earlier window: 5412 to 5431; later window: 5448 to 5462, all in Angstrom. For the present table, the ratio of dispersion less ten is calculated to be -8.9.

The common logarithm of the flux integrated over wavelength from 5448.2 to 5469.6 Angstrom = 2.07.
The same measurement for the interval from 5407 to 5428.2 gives 2.05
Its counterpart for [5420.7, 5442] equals 2.07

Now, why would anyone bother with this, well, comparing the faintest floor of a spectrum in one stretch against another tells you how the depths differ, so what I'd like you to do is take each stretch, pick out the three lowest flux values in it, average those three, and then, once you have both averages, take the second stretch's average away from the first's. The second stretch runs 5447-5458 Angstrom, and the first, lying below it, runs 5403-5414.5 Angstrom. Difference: -0.4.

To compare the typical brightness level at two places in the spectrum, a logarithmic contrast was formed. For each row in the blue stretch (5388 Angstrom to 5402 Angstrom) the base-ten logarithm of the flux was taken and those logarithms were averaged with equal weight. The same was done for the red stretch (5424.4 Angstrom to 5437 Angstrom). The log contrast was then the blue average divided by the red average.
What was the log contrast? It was 1.00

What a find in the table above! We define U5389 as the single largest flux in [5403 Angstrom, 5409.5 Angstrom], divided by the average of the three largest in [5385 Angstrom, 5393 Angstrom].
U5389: 0.77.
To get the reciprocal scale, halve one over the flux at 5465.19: 0.085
